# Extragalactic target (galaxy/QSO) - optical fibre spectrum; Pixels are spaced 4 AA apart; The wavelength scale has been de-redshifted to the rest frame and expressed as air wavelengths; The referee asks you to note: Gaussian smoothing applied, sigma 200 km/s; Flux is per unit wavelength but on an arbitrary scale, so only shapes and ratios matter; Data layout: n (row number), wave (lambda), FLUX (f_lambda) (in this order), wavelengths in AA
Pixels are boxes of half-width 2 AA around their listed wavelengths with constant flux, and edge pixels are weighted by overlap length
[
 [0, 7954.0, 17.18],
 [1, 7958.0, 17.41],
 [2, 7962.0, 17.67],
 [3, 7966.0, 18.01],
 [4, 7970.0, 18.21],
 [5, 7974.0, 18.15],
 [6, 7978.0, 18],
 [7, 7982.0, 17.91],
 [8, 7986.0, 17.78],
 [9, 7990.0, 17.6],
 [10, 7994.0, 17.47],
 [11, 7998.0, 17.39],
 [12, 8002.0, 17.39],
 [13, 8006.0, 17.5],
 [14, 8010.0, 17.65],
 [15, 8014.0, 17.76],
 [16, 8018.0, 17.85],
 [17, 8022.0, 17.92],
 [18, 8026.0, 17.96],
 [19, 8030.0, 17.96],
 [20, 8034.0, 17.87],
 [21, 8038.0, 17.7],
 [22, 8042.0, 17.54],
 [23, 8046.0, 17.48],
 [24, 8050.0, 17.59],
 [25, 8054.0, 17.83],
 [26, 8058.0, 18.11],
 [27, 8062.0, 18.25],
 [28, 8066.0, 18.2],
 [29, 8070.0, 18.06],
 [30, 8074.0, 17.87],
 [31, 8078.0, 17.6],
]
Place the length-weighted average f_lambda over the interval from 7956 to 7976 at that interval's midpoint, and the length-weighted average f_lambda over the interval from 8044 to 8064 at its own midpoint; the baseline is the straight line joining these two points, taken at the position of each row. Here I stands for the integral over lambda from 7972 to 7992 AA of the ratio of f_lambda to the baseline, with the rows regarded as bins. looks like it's 20.0 AA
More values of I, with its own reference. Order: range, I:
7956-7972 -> 15.9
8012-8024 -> 12.0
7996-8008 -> 11.7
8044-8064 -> 20.0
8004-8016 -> 11.8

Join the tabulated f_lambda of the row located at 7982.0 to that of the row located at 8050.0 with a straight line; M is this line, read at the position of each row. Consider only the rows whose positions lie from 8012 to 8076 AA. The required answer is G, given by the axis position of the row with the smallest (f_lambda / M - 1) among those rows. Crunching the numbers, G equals 8046.0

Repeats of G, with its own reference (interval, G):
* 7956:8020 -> 7958.0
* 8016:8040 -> 8038.0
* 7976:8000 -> 7998.0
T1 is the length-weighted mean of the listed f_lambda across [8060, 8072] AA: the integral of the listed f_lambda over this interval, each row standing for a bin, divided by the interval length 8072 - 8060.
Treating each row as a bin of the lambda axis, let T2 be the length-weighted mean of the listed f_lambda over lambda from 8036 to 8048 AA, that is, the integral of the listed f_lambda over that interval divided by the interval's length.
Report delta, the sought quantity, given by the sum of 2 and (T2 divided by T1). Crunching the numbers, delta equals 2.97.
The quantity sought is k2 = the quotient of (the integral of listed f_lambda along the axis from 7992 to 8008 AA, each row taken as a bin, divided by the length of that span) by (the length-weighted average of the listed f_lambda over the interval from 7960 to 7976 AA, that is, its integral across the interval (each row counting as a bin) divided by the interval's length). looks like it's 0.97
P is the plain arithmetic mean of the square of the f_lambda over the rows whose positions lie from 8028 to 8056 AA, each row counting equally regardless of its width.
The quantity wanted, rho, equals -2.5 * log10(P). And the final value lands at -6.24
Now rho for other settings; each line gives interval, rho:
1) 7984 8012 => -6.22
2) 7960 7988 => -6.27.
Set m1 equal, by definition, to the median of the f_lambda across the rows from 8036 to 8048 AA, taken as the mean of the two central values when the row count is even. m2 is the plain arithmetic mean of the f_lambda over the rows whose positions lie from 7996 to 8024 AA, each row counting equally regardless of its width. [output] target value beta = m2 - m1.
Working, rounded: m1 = 17.5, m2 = 17.6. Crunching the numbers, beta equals 0.1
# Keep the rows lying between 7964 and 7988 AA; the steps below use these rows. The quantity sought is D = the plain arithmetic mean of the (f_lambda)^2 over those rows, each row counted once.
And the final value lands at 324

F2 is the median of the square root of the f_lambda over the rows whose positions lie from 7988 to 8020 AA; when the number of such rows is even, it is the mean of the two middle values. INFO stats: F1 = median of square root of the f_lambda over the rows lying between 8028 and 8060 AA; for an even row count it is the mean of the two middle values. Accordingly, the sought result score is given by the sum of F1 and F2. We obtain 8.40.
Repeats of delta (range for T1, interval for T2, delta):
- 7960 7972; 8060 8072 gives 3.01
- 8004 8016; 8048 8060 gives 3.01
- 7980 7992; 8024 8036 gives 3.01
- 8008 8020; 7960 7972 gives 3.01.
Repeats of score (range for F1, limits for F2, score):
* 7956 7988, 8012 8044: 8.46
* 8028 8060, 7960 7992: 8.45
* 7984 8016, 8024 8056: 8.40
